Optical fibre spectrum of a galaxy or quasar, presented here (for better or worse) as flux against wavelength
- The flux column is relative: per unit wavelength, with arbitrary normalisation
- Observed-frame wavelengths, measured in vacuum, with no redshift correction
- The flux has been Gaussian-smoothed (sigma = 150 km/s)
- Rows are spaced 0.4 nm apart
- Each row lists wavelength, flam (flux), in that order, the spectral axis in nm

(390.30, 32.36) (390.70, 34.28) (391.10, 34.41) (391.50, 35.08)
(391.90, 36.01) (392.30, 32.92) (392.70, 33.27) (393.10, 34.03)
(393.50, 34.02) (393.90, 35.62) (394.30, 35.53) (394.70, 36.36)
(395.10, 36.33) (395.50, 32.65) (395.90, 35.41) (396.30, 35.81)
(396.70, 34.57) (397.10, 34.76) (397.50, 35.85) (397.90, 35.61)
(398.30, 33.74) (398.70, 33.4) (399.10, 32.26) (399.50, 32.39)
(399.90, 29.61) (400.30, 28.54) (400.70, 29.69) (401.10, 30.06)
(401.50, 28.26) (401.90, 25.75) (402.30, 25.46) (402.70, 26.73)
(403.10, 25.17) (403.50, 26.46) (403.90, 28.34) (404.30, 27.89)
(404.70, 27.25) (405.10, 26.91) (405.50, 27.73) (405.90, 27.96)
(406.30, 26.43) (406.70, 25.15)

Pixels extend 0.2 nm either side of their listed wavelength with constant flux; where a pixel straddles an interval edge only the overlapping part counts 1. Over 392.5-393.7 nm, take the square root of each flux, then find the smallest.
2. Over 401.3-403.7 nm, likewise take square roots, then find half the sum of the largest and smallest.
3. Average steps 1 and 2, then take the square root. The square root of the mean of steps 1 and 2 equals 2.34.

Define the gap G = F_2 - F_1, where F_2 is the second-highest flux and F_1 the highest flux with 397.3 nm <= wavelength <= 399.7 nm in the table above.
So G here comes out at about -0.24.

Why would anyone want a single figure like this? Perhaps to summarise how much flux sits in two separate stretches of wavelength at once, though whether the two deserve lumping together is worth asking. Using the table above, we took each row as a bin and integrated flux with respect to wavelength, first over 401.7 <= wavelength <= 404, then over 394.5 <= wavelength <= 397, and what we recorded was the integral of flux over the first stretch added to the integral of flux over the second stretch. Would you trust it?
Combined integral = 148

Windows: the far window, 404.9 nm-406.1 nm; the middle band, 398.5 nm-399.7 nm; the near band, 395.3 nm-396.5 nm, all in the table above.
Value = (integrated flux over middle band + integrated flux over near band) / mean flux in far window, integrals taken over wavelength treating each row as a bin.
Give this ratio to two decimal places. 2.93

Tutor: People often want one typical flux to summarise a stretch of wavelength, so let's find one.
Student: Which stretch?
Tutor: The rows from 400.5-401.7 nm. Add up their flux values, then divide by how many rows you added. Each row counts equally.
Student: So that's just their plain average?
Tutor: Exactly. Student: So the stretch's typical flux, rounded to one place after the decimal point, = 29.3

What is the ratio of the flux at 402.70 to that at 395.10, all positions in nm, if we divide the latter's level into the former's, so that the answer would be 0.74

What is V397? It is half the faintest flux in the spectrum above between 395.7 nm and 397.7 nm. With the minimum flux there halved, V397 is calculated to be 17.3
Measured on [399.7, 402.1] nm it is 12.9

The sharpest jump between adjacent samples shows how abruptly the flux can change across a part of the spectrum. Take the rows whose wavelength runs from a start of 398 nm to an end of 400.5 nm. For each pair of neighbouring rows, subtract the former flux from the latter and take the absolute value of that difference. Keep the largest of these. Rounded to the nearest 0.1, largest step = 2.8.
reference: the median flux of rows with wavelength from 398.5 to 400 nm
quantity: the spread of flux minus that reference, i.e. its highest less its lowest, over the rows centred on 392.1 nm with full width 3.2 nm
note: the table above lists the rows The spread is 3.1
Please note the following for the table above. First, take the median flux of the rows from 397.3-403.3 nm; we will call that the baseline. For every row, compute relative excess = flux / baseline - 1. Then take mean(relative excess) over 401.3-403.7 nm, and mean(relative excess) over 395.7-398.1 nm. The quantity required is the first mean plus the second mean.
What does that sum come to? 0.08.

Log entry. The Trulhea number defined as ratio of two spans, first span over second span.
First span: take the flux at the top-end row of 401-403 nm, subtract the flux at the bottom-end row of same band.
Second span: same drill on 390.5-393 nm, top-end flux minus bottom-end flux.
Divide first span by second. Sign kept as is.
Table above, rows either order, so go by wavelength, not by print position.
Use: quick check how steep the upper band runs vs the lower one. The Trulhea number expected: 3.3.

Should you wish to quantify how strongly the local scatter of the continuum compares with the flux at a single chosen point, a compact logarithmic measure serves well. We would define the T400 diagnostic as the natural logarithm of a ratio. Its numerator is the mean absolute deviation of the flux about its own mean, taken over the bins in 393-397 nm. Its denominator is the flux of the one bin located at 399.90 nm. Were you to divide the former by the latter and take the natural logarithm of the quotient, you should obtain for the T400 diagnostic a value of -3.42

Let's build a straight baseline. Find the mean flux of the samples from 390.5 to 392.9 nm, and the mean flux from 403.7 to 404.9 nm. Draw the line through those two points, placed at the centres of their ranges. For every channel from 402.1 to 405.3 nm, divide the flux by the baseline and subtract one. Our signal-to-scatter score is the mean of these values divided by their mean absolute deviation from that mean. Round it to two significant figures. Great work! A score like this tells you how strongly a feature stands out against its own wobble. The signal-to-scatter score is -1.1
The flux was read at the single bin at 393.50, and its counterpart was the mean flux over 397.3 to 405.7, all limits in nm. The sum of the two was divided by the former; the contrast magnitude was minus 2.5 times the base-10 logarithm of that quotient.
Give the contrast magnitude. -0.68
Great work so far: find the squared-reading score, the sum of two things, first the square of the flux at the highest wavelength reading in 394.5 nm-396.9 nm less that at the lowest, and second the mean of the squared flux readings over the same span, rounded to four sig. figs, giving 1113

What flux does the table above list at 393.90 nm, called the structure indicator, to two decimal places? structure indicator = 35.62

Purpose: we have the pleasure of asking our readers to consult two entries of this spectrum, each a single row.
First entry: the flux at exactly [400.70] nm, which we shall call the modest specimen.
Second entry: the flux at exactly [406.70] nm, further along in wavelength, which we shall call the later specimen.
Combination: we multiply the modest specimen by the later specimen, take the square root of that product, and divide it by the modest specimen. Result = 0.920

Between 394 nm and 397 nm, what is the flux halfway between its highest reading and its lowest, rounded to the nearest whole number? 35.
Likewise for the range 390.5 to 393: 34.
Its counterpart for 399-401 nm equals 30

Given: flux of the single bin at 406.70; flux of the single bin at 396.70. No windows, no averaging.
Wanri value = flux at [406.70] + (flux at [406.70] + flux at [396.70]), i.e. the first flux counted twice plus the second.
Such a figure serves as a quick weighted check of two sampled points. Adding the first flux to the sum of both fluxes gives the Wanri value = 85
